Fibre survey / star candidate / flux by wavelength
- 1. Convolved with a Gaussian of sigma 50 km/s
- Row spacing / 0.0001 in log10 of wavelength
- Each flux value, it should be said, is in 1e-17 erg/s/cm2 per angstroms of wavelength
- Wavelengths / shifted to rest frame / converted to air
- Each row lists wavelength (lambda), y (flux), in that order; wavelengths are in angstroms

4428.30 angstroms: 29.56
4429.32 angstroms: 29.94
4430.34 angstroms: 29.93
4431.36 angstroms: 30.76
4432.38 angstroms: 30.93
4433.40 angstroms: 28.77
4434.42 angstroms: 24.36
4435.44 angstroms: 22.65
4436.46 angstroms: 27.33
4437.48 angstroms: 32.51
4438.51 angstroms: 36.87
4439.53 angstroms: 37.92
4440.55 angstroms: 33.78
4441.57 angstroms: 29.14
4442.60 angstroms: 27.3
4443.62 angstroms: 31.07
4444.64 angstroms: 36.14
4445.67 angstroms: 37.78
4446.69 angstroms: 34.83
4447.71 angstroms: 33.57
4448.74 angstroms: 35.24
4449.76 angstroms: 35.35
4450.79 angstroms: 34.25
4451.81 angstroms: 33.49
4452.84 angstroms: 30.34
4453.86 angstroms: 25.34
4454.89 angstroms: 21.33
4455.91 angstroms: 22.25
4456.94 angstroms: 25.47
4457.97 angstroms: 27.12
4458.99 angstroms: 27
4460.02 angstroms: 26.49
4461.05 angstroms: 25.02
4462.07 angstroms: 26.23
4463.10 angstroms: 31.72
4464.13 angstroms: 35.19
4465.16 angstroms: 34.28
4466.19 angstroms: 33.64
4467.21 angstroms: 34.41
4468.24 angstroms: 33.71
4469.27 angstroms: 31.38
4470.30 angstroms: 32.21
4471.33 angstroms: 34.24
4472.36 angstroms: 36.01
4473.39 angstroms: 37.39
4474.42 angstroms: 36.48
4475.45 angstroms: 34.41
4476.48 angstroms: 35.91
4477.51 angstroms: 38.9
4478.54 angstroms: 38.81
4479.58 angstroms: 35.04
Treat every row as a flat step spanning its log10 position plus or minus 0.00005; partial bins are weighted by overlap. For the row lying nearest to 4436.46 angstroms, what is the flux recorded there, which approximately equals 27.33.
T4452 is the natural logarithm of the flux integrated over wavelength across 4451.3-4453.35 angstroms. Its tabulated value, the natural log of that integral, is 4.18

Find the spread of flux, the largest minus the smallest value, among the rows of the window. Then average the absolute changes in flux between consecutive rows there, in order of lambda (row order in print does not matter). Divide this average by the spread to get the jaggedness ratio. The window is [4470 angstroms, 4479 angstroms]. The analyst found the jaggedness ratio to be 0.238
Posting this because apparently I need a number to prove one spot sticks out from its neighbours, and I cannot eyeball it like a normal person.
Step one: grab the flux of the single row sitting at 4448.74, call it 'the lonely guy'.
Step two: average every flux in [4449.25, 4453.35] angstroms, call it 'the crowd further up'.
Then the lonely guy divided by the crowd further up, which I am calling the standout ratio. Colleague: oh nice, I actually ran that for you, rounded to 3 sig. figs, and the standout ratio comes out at 1.06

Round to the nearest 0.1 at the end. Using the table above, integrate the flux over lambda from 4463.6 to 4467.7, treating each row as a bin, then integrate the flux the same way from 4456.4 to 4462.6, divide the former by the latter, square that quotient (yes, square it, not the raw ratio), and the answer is 0.8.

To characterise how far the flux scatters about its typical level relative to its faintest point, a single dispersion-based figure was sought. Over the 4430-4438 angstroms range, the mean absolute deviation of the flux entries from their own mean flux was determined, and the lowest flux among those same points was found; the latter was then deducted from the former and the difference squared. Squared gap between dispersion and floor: 397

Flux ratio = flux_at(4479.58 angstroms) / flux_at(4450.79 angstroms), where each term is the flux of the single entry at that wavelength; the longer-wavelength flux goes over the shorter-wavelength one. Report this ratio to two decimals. 1.02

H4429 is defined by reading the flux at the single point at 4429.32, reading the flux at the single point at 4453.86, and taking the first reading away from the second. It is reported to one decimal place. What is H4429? -4.6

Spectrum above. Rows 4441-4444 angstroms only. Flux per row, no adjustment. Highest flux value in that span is 31.07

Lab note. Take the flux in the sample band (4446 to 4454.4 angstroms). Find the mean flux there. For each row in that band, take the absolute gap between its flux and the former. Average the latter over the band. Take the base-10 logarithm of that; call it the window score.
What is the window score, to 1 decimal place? 0.4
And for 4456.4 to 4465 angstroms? 0.4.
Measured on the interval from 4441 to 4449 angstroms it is 0.5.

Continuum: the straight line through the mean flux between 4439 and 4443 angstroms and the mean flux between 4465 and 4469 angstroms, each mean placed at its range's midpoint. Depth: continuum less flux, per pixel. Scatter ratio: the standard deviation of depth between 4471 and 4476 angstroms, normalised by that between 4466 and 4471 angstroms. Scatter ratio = 1.0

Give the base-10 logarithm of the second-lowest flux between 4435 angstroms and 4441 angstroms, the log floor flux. 1.44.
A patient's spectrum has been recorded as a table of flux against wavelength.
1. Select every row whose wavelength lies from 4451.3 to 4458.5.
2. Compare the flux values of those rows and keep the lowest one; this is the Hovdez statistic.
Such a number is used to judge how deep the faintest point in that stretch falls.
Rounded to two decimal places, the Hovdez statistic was 21.33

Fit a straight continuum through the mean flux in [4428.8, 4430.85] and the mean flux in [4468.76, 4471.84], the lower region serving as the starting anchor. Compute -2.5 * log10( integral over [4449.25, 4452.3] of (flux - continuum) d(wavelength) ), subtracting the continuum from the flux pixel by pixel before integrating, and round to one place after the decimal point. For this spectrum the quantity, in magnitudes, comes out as -2.4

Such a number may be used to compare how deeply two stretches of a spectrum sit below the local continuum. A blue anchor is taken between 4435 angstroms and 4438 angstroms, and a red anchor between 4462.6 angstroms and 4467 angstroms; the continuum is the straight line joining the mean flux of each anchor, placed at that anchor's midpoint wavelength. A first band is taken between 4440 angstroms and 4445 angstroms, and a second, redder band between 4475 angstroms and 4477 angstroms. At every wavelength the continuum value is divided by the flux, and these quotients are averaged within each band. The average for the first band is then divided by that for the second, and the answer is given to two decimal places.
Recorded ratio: 0.90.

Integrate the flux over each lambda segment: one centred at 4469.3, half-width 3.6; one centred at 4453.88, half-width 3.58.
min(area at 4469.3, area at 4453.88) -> 197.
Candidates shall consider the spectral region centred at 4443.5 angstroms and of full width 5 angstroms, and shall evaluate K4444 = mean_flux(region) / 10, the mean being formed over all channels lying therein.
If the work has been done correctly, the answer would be 3.2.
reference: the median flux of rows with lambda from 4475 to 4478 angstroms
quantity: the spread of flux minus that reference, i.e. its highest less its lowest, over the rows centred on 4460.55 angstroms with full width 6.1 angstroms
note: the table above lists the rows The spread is 6.7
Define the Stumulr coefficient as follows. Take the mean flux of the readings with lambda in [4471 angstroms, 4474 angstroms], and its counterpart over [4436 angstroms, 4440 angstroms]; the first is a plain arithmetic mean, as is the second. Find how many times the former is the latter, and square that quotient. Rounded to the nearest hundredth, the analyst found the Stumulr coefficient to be 1.14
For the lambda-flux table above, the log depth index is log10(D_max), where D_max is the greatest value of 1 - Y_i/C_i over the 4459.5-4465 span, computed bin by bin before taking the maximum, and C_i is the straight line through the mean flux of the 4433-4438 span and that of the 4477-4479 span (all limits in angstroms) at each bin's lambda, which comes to -0.57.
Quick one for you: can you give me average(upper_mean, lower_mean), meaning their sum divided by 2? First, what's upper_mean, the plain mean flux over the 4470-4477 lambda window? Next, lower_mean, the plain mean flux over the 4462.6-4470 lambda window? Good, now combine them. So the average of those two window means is 34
